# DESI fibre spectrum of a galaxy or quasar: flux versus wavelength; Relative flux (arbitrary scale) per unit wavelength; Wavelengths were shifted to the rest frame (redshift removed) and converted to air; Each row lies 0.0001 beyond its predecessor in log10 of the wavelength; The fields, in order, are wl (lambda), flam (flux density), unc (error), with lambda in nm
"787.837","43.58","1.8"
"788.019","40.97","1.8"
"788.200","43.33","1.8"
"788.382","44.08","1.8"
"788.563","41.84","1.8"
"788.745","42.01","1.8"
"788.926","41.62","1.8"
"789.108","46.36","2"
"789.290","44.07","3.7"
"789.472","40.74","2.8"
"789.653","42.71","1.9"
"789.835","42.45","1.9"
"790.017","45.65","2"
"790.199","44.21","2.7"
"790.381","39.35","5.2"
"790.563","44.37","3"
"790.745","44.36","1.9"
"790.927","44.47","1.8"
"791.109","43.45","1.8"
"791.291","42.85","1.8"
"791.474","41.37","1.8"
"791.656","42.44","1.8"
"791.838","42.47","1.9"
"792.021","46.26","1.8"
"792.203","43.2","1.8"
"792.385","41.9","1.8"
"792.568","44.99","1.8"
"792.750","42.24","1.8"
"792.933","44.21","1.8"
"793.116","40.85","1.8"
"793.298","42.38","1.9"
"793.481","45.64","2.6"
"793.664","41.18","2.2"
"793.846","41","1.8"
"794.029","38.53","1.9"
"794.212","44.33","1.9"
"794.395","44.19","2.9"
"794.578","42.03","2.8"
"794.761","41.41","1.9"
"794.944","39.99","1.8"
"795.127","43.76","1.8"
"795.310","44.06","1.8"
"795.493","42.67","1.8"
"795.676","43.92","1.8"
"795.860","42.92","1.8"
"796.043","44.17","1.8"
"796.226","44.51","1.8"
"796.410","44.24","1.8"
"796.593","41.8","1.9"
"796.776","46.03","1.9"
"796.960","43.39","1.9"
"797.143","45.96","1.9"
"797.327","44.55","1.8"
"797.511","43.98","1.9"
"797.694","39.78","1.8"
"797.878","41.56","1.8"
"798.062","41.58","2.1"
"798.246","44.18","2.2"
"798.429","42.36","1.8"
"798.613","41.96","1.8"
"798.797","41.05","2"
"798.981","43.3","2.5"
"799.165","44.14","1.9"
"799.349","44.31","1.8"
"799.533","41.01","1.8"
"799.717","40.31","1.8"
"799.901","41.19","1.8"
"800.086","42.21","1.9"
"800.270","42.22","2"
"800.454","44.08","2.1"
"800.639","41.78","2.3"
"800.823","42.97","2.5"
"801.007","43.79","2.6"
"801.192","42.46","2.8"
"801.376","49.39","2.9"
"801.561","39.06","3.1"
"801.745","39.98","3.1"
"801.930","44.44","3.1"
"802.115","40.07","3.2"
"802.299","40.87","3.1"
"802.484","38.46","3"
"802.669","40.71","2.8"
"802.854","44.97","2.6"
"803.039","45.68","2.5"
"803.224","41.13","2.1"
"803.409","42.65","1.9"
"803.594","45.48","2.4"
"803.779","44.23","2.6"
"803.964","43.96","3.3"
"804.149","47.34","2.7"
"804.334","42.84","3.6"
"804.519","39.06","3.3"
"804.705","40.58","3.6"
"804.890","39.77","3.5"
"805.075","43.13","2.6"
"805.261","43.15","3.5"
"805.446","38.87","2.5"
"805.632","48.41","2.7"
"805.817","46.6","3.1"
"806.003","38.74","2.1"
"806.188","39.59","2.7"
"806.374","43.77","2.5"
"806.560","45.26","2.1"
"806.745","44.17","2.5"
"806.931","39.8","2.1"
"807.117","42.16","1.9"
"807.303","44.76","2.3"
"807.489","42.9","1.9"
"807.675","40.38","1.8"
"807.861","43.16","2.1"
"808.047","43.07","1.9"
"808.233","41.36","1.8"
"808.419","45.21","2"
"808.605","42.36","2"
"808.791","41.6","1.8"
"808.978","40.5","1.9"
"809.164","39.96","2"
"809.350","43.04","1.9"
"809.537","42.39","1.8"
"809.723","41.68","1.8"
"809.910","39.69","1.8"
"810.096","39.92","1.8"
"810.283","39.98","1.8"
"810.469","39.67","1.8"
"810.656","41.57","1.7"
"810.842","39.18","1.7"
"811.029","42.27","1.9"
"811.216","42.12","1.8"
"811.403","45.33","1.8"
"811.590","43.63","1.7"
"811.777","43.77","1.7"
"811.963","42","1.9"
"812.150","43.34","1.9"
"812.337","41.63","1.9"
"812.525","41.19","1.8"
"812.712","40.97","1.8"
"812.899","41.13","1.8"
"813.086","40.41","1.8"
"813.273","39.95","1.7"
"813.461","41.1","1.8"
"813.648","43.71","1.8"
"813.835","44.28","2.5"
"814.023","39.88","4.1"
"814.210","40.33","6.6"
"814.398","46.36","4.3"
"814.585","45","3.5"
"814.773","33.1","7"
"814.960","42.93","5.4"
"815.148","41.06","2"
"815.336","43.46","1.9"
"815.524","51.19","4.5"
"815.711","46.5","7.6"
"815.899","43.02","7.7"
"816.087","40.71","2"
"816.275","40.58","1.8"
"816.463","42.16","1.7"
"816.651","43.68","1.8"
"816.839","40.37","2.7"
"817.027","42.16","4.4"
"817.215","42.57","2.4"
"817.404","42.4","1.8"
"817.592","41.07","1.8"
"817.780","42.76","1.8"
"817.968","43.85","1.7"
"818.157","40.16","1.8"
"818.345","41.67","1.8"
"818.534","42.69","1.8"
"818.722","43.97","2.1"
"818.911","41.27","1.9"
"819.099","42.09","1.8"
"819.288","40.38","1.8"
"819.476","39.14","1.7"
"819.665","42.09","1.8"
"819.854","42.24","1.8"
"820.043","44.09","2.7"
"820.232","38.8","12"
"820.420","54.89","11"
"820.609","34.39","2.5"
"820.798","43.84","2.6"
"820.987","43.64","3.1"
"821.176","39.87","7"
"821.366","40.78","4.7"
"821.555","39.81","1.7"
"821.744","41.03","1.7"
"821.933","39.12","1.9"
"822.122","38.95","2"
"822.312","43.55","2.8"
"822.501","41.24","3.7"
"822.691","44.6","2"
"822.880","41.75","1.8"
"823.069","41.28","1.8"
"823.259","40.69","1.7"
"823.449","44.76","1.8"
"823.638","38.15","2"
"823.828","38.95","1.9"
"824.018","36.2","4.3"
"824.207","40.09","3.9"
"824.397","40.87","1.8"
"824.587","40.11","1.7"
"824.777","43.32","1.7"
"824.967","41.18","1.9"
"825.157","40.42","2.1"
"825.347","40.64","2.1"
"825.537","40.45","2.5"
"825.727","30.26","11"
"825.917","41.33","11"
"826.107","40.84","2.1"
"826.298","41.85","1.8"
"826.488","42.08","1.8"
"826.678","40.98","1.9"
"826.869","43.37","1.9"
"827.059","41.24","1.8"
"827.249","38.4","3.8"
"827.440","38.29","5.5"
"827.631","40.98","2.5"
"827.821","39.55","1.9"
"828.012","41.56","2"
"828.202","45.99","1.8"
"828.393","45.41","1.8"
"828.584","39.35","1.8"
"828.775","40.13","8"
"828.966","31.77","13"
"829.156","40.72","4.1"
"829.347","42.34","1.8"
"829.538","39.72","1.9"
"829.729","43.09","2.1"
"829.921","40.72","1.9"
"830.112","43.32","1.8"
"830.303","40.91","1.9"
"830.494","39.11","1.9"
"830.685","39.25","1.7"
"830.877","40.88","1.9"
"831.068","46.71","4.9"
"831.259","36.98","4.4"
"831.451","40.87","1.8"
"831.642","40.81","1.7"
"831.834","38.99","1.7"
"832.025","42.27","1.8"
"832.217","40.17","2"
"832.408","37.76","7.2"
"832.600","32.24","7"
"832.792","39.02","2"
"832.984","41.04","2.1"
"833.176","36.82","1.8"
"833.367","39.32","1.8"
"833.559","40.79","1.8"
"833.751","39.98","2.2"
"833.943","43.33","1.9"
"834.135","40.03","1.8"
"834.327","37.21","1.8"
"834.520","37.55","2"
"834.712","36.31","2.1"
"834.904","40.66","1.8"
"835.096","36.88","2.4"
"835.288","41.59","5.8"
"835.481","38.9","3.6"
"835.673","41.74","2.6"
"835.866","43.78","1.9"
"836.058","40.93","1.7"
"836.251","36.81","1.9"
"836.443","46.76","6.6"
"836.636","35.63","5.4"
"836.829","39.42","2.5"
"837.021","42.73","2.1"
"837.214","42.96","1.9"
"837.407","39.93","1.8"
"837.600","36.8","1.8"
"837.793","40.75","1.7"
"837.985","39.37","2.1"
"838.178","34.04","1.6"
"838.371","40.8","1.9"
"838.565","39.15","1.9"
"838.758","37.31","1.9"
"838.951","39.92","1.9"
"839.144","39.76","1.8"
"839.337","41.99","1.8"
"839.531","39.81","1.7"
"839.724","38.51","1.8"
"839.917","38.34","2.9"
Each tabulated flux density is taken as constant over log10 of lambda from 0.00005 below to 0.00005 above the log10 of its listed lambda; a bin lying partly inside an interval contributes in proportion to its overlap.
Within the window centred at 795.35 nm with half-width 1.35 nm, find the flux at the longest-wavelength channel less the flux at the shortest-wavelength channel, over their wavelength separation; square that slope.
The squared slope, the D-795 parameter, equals 1.6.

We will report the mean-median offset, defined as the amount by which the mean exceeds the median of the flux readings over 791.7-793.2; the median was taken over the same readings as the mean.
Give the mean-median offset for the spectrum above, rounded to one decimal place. 0.4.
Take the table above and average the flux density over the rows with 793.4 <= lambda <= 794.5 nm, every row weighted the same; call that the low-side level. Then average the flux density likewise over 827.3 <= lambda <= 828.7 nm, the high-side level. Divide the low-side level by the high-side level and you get 1.02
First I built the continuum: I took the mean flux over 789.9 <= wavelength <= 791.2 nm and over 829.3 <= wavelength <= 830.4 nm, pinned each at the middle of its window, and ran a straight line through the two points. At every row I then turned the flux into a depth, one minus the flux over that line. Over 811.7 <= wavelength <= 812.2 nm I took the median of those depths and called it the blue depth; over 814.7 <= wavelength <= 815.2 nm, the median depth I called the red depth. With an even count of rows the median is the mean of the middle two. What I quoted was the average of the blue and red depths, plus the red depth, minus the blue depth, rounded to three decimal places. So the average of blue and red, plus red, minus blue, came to 0.057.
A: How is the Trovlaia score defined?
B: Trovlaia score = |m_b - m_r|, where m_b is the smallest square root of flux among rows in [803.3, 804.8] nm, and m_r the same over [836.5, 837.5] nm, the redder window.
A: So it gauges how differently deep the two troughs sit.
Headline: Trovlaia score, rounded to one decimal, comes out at 0.3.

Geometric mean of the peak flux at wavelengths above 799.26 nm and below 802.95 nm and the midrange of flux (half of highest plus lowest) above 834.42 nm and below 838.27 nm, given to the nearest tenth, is 44.7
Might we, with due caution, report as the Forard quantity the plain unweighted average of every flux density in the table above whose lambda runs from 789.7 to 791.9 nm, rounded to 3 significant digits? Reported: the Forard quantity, 43.1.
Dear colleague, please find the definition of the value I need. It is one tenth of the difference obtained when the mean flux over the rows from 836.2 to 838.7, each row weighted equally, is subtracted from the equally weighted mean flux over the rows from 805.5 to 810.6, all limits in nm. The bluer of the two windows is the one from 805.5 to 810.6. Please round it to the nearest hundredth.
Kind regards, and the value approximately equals 0.26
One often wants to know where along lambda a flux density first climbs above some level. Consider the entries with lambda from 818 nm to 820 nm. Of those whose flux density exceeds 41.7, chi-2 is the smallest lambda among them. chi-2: 818.534 nm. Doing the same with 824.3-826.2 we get 824.777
